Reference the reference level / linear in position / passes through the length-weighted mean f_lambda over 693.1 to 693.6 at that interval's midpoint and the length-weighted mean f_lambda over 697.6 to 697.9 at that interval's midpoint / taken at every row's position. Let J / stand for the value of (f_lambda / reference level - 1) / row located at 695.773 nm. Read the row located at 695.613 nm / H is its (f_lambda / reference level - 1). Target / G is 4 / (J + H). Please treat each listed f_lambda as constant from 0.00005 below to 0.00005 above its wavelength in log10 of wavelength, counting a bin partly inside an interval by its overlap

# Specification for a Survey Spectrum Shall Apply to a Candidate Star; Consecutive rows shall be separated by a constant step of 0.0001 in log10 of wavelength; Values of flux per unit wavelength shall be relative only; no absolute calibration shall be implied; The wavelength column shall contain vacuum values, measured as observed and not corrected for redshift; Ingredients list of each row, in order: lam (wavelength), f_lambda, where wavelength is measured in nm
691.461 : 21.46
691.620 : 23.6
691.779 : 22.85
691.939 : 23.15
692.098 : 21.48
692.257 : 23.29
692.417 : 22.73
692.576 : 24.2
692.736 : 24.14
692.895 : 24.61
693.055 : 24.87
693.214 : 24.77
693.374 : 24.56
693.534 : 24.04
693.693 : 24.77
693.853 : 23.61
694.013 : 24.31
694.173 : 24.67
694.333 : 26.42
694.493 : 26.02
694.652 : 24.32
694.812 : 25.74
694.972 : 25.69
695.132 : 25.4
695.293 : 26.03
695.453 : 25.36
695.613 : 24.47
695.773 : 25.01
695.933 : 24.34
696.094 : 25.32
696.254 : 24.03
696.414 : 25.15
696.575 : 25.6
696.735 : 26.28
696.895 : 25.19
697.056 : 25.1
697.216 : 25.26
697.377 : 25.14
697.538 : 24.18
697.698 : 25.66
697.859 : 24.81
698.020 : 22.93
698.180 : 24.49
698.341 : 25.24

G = -317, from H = -0.017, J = 0.00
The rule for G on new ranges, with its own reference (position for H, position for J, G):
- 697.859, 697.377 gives -199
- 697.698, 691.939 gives -139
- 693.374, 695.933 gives -187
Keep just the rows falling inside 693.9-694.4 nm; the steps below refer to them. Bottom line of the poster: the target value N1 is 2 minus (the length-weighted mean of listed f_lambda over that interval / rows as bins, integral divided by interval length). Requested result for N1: -23.0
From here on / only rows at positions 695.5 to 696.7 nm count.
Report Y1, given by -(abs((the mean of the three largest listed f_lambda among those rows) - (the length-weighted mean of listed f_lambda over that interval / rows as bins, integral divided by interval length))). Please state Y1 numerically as -0.44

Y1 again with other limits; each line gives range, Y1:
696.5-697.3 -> -0.22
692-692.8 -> -0.73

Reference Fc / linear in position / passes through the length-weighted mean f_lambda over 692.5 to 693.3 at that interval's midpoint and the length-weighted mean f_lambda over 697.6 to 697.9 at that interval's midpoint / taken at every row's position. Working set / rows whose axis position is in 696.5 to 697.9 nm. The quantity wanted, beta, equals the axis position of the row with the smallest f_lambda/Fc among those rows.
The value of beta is 697.538 nm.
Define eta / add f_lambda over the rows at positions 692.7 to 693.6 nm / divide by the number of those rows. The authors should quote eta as 24.5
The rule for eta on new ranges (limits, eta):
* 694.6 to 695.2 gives 25.3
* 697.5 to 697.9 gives 24.9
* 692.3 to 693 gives 23.9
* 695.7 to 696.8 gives 25.1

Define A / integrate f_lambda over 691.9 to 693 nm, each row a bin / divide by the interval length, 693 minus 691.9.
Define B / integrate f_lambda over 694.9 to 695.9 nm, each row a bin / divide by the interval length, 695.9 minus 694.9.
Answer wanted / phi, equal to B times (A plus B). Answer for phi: 1230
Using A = 23.42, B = 25.3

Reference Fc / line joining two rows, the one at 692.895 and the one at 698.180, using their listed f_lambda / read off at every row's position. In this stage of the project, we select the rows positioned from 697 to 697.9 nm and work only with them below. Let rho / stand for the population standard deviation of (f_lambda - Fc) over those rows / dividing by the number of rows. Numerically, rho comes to 0.45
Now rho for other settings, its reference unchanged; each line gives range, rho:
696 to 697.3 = 0.58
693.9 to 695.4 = 0.74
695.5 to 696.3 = 0.47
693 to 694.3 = 0.41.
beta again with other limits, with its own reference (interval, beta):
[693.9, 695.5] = 694.652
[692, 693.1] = 692.098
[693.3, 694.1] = 693.853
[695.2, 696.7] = 696.254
